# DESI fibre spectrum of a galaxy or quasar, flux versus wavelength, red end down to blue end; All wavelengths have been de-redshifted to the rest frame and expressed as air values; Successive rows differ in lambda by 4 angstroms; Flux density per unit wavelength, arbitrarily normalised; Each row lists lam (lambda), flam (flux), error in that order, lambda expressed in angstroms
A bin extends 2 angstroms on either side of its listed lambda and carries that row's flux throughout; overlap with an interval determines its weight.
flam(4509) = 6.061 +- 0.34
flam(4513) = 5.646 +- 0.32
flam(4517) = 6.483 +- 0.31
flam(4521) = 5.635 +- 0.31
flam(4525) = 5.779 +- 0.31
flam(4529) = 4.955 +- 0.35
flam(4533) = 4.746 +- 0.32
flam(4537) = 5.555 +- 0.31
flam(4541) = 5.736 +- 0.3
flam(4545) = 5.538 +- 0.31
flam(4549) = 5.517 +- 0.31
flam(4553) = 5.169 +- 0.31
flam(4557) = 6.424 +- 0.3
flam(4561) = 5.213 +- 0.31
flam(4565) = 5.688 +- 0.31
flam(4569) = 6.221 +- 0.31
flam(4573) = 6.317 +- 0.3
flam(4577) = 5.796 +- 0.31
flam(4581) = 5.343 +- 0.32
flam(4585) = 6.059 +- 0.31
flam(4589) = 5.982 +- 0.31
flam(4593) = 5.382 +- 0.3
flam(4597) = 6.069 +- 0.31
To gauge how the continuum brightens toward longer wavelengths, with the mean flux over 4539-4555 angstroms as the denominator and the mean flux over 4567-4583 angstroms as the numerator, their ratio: 1.08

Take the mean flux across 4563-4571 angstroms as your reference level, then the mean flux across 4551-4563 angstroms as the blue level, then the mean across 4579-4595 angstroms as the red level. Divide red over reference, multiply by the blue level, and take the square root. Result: 2.31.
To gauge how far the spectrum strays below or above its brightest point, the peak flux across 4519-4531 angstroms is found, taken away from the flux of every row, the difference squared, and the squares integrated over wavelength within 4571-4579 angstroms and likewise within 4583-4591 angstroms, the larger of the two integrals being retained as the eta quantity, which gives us 1.2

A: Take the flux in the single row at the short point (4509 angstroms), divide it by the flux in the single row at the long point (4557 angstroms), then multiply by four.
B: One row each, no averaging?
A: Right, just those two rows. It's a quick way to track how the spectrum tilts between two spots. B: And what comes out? 3.77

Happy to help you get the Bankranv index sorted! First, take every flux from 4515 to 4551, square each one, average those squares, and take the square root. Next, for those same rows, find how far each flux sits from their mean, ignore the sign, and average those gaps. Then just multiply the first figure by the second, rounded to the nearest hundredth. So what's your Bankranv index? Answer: 1.78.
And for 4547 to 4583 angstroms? 2.29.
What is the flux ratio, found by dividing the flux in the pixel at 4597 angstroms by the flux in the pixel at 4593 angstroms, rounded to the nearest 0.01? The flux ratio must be 1.13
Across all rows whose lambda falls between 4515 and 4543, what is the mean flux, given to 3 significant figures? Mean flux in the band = 5.56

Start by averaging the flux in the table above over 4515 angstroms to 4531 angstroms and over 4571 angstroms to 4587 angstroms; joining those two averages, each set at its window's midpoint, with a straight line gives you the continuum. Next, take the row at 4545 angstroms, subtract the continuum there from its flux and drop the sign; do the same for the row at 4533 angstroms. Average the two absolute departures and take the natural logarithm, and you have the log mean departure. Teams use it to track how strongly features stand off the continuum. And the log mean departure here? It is -0.5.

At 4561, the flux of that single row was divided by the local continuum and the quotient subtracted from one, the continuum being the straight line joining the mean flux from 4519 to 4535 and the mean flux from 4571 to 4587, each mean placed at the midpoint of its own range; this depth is 0.08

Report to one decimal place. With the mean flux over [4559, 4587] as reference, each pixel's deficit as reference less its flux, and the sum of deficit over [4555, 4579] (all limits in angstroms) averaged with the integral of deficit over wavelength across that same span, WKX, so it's -2.1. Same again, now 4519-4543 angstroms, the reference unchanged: 6.1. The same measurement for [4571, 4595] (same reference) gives -0.1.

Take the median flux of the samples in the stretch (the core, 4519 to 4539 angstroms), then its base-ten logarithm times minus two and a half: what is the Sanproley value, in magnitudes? -1.862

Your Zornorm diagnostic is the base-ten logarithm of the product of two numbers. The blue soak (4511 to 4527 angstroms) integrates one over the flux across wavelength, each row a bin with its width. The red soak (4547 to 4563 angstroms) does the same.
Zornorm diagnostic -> 0.896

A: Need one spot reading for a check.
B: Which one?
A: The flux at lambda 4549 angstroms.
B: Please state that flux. 5.517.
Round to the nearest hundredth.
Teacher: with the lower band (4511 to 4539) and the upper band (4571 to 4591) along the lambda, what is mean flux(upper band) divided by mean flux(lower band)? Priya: 1.06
